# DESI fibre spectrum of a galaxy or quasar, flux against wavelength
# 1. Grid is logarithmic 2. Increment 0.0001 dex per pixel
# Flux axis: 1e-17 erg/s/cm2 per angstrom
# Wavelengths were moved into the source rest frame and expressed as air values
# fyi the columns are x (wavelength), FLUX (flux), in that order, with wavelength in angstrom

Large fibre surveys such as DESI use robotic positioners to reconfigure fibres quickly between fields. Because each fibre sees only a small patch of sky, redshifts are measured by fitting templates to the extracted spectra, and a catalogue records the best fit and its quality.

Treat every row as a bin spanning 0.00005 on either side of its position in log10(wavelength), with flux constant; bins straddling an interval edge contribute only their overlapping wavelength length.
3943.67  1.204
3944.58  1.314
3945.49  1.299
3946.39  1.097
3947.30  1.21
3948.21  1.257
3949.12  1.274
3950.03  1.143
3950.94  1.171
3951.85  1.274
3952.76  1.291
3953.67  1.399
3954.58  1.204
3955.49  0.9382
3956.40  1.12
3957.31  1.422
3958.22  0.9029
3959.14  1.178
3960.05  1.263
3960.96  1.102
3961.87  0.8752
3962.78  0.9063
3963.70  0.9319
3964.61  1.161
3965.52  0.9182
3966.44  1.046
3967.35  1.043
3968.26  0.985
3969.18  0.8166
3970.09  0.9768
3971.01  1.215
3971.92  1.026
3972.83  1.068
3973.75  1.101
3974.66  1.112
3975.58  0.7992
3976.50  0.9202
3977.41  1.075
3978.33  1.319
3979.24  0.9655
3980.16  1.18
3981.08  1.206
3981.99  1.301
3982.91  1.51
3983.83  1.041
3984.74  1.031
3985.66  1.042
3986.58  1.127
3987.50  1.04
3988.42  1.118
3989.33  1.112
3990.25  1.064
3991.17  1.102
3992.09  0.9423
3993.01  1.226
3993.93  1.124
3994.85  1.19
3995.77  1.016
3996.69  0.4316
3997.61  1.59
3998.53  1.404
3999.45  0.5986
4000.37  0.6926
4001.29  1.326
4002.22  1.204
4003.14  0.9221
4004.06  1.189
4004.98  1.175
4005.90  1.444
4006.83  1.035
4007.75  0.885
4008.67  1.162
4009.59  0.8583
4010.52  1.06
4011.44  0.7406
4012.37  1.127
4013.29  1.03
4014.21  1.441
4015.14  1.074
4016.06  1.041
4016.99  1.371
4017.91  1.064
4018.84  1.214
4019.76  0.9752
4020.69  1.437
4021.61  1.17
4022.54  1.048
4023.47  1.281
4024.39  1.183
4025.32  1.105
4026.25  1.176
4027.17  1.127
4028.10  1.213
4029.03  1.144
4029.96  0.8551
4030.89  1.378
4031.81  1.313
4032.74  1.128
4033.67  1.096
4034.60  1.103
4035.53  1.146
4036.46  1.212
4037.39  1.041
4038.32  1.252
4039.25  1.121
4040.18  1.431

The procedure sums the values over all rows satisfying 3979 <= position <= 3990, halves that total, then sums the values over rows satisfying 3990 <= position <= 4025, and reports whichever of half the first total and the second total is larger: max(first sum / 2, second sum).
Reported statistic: 42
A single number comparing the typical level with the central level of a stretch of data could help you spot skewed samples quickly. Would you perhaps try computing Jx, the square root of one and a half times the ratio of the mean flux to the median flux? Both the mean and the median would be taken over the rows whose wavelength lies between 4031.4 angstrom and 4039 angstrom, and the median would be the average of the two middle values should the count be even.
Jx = 1.24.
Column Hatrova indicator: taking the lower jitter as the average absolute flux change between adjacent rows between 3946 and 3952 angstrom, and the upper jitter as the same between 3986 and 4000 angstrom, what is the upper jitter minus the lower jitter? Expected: 0.20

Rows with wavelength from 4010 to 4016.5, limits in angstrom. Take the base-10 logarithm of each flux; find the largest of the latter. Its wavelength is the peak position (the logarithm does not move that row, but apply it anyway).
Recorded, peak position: 4014.21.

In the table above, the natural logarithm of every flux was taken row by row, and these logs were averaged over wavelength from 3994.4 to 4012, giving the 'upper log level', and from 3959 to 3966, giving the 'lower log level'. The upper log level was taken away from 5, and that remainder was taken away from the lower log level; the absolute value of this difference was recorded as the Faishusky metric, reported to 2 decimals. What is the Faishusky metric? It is 4.97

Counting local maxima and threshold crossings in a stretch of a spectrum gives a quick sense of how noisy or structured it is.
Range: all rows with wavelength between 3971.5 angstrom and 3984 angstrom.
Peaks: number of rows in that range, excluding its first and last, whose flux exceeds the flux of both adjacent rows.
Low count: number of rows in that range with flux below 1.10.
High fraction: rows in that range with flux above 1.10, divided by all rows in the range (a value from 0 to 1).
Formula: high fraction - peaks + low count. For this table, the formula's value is 4.5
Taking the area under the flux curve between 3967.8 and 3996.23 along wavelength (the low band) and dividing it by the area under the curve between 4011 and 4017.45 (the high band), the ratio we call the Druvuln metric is 4.3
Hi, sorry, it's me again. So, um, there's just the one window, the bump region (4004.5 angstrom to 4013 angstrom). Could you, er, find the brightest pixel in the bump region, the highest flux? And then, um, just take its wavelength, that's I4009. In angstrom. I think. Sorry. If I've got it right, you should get 4005.90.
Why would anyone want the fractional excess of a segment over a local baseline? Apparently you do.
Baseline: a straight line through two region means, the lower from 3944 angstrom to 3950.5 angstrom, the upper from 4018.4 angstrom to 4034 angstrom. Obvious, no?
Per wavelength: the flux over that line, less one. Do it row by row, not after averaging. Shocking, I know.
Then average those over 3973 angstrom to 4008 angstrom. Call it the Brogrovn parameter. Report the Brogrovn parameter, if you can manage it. -0.084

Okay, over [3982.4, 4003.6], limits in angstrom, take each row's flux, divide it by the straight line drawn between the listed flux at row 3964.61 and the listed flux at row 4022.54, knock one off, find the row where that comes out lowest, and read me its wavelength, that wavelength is 3996.69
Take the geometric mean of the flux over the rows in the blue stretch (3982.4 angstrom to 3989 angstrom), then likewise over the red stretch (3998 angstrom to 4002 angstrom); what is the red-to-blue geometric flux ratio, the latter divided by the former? 0.84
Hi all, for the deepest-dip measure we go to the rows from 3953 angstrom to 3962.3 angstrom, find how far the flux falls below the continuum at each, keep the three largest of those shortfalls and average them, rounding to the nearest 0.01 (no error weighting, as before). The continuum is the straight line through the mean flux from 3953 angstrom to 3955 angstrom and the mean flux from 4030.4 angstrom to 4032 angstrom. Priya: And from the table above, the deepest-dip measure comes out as 0.40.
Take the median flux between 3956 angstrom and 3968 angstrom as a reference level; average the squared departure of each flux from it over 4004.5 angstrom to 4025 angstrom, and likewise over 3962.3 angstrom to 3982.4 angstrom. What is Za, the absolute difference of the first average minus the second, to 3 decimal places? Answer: 0.021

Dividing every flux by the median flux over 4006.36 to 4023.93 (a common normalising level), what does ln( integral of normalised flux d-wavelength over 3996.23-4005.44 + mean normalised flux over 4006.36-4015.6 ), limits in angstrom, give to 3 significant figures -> 2.31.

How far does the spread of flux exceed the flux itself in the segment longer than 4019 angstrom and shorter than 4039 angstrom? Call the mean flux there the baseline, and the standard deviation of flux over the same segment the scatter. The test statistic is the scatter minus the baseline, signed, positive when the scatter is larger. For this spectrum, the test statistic -1.03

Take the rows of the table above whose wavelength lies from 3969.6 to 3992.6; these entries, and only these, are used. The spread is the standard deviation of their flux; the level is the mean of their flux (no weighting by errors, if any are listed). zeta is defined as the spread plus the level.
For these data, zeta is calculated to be 1.24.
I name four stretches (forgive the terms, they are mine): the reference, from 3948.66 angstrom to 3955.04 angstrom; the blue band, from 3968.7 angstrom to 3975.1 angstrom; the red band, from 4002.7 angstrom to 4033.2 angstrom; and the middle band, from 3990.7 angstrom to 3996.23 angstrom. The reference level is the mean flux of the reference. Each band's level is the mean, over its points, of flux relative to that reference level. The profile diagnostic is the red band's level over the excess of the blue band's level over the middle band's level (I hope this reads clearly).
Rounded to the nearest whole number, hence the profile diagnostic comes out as -21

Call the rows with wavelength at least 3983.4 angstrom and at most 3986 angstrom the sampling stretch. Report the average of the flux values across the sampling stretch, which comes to 1.04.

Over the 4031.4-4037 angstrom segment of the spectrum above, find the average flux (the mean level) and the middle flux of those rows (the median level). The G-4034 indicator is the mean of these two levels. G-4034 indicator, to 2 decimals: 1.15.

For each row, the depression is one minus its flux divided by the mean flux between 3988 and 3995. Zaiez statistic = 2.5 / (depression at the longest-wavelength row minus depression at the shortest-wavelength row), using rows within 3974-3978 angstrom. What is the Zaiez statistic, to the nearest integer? 75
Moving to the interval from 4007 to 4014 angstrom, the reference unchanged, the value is -19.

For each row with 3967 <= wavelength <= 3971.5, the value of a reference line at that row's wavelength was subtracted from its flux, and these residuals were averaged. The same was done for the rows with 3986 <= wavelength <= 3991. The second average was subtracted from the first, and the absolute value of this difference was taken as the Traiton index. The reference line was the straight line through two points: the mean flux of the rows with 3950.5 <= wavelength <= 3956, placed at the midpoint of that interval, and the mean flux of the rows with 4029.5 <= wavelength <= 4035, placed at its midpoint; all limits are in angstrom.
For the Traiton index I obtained 0.10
